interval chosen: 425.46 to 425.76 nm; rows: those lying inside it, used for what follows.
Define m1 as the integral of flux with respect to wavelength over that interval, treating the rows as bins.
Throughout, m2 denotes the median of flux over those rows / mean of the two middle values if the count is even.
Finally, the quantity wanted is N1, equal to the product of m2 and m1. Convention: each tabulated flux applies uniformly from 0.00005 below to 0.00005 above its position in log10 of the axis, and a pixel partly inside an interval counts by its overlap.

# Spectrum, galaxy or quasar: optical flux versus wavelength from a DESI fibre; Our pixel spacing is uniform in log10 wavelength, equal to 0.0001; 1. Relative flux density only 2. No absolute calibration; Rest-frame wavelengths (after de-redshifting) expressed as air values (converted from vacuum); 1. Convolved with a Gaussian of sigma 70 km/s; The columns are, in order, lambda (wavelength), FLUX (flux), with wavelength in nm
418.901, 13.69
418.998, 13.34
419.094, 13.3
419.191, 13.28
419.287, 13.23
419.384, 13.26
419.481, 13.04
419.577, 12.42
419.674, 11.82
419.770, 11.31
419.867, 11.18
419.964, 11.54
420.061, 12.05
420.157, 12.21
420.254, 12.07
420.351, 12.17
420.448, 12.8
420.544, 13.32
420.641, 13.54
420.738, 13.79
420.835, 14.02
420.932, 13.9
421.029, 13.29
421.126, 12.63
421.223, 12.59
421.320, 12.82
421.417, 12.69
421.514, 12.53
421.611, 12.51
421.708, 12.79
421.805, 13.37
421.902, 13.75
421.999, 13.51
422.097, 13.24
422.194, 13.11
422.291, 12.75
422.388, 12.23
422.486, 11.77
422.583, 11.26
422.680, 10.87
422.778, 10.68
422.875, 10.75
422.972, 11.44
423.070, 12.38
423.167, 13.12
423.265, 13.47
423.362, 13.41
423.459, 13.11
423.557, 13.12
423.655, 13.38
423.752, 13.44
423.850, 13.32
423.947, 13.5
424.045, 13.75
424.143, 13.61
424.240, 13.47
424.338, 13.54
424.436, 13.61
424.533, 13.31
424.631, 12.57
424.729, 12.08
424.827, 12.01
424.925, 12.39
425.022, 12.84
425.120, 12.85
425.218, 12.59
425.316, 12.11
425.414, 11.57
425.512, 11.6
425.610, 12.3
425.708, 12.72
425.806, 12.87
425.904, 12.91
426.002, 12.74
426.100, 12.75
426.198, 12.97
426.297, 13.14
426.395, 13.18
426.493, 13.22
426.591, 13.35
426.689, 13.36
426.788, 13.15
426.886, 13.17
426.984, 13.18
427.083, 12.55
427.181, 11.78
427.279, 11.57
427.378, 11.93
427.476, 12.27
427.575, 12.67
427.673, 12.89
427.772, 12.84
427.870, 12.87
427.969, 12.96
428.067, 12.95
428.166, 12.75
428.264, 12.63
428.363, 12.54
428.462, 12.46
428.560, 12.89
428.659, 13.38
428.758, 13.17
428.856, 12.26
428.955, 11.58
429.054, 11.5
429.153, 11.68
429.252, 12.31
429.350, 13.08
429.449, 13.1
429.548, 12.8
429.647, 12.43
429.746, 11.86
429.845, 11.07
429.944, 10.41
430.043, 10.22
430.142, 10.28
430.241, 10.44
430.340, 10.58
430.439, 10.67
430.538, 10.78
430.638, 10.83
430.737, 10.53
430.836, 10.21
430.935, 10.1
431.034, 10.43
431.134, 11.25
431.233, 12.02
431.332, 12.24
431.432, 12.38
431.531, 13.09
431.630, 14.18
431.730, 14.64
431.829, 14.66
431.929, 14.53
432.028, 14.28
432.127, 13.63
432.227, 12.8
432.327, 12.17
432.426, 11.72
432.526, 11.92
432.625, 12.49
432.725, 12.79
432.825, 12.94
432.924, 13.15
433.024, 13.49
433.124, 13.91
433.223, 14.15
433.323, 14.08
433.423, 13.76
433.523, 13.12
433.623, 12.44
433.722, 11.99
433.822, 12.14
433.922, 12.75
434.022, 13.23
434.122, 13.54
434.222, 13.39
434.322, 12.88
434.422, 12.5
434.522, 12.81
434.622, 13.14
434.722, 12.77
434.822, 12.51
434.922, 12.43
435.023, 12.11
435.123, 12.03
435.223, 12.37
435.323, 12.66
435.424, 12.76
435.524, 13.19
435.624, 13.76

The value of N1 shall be 45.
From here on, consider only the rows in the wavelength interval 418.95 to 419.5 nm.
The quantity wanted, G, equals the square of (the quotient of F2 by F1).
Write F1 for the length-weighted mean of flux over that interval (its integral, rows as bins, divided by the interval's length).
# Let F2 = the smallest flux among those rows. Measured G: 0.97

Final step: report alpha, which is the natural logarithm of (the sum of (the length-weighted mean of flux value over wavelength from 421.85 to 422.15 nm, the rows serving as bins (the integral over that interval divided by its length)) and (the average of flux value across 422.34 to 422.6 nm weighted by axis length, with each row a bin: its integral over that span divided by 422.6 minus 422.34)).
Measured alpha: 3.23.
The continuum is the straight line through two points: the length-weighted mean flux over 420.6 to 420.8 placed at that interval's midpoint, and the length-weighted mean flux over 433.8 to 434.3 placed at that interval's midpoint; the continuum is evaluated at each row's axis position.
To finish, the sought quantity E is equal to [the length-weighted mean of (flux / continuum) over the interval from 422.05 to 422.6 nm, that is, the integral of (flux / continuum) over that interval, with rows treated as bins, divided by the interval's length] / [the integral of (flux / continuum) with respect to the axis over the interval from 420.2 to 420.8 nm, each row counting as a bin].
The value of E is 1.6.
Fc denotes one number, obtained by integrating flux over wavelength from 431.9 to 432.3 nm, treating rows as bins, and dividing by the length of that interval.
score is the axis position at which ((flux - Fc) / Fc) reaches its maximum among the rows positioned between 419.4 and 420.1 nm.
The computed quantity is 419.481 nm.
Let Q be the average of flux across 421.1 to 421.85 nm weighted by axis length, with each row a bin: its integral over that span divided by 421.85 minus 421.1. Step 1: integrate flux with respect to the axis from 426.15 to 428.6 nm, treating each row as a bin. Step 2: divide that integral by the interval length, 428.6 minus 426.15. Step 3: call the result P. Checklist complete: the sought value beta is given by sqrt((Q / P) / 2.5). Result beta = 0.63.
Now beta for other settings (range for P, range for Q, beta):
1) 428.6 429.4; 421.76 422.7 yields 0.64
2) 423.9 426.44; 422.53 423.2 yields 0.60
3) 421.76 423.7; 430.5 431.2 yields 0.58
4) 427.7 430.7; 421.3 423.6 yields 0.65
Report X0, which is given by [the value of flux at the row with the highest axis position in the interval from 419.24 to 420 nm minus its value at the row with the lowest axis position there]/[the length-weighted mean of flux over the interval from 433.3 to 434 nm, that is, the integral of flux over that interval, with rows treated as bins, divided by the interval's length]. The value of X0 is -0.13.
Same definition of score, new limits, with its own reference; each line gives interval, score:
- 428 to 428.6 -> 428.067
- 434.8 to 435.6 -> 435.524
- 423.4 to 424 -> 423.947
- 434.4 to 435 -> 434.622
